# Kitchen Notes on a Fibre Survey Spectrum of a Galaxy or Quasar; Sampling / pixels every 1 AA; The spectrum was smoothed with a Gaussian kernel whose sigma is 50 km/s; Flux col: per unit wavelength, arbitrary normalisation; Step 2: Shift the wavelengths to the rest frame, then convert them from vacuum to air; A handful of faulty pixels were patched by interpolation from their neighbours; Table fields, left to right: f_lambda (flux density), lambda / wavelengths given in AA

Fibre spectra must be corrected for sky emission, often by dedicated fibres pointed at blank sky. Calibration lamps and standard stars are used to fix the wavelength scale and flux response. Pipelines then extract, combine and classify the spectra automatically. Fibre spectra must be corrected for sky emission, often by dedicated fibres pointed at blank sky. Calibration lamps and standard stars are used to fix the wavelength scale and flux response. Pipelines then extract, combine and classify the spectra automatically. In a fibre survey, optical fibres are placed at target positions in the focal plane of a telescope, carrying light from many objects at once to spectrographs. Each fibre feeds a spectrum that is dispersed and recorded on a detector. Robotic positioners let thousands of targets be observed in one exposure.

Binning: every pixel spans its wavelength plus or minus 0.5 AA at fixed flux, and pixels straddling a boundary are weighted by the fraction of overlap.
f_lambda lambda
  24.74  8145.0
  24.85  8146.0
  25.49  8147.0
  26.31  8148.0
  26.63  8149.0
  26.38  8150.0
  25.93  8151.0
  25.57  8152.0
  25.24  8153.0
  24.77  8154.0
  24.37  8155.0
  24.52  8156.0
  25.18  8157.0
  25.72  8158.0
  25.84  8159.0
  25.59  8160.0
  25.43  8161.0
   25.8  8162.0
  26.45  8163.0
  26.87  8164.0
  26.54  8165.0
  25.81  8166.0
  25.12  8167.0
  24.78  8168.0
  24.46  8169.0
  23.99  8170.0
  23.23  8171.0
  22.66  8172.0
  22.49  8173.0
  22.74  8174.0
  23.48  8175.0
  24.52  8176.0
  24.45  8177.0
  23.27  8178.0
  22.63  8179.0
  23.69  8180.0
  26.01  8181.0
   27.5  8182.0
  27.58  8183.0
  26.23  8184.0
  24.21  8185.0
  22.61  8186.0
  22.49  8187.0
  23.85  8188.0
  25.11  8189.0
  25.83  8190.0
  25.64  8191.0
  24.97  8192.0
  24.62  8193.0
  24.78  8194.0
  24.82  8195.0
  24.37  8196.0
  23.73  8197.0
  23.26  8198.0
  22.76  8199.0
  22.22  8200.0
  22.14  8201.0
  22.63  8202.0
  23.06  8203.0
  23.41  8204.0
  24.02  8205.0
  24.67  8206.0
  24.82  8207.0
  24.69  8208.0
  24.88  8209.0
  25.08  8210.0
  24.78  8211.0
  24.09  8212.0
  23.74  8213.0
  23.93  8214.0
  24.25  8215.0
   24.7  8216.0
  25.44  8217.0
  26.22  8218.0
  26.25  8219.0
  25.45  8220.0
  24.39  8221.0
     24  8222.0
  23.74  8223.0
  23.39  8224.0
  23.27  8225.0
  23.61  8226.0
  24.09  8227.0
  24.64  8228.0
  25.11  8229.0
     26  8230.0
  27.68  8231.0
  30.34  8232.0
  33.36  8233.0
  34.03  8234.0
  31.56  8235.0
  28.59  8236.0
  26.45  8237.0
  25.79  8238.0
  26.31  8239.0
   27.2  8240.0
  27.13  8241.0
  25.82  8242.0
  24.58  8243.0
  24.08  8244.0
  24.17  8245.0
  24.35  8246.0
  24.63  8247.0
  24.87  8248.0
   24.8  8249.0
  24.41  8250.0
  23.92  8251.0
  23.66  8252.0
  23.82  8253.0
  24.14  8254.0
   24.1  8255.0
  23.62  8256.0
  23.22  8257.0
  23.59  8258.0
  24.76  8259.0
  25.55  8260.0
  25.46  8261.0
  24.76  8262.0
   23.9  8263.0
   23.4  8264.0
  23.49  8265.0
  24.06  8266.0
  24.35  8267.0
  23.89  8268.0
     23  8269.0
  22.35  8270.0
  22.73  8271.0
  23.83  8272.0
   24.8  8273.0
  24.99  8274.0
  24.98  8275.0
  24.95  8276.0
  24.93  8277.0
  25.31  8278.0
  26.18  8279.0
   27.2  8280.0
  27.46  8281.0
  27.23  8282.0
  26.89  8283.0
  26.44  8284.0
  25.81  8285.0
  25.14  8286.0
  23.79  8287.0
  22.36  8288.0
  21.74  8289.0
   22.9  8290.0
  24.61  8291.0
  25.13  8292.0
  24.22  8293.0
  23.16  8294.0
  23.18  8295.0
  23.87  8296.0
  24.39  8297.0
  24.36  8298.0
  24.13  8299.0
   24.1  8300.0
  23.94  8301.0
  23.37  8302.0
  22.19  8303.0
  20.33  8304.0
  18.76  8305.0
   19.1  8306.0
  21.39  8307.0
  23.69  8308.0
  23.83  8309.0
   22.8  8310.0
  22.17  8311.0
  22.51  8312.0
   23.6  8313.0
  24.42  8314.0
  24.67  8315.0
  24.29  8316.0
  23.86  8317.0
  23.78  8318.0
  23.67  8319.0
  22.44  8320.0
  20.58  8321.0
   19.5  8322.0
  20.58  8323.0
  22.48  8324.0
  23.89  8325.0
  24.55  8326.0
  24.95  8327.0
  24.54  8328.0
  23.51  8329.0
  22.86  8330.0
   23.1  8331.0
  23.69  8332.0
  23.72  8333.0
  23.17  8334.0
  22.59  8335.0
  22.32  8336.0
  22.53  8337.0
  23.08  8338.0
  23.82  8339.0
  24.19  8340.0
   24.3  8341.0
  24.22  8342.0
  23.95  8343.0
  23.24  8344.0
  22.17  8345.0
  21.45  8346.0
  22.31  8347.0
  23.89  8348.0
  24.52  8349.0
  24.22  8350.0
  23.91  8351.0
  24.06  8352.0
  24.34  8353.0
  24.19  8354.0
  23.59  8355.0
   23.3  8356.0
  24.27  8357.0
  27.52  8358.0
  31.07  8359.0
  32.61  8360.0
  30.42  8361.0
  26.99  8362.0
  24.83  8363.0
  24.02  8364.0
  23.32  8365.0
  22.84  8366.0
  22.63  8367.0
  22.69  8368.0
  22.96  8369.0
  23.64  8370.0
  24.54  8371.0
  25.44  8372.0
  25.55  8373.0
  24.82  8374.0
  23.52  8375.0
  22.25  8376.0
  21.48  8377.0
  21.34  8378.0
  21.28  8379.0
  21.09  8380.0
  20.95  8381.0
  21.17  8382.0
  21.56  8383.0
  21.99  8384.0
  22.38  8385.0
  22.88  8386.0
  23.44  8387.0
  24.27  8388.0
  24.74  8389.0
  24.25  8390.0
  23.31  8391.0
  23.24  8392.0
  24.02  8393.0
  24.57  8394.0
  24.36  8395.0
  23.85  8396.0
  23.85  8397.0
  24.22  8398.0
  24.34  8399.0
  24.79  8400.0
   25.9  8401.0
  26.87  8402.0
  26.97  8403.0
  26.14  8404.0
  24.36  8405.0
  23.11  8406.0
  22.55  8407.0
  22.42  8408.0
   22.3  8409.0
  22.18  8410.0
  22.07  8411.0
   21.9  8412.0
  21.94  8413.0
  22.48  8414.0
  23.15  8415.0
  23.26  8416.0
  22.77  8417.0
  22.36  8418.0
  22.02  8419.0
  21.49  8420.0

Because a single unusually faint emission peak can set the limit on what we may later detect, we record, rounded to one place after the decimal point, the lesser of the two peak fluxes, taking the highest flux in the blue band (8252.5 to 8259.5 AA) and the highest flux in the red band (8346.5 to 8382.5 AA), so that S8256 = 24.8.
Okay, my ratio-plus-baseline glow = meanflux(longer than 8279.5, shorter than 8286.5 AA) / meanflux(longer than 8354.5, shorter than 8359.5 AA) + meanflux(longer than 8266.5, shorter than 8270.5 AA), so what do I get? 24.4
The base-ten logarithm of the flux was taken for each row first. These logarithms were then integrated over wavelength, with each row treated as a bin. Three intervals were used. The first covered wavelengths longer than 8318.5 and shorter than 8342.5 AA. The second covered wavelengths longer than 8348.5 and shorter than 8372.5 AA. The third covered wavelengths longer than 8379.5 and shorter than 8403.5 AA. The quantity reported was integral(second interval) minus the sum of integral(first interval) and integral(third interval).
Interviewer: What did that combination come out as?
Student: -32.1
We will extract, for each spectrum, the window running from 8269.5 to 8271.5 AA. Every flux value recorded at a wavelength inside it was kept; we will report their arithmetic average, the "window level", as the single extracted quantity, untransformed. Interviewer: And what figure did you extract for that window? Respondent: 22.5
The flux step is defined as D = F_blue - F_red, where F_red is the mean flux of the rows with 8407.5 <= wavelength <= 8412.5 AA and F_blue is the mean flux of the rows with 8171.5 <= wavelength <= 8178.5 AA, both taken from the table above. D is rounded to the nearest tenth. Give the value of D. 1.2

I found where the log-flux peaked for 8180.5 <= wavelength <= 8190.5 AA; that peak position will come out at 8183.0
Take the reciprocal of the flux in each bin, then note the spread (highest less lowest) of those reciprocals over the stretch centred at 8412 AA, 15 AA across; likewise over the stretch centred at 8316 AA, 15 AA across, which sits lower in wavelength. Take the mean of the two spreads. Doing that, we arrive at 0.0077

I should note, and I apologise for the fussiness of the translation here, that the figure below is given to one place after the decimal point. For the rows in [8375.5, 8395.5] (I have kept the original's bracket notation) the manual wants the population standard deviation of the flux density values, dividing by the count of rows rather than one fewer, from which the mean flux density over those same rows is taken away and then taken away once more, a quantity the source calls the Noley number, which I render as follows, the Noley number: -44.2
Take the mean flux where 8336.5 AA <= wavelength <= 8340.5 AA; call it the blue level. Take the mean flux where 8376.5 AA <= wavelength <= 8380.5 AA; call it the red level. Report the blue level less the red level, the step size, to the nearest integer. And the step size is 2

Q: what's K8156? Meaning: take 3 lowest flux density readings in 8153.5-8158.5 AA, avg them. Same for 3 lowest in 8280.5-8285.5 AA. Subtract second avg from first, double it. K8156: -3.7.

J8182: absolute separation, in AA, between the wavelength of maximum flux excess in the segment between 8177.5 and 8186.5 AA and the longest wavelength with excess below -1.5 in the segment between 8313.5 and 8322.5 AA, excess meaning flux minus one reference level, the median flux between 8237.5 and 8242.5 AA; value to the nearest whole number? 139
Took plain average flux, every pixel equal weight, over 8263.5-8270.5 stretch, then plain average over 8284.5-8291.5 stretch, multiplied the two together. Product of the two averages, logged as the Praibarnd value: 559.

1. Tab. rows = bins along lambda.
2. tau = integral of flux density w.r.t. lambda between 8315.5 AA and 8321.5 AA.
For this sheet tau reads 139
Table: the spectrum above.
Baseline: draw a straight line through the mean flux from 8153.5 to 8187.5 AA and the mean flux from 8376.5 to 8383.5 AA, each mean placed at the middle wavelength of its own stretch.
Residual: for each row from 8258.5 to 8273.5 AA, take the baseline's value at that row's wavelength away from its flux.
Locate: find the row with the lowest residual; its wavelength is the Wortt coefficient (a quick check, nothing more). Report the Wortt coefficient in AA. 8270.0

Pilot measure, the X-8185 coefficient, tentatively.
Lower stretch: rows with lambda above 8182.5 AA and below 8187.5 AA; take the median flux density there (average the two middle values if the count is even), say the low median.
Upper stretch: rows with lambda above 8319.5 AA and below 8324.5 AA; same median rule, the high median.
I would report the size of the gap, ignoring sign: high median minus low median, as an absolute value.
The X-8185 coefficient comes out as 3.6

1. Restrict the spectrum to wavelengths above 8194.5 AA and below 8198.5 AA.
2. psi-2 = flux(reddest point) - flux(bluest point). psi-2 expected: -1.6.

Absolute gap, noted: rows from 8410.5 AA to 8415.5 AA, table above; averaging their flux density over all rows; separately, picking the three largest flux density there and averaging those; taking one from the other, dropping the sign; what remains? 0.26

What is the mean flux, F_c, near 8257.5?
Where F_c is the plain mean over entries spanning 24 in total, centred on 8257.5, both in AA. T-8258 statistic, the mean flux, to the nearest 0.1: 24.2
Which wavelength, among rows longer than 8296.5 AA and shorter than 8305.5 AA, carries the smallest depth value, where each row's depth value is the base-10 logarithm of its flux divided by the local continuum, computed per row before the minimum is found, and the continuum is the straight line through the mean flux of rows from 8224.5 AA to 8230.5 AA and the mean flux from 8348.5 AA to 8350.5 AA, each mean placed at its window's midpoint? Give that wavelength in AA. 8305.0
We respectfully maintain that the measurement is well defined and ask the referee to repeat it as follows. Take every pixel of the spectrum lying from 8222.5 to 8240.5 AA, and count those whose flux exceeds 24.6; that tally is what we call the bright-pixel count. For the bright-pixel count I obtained 13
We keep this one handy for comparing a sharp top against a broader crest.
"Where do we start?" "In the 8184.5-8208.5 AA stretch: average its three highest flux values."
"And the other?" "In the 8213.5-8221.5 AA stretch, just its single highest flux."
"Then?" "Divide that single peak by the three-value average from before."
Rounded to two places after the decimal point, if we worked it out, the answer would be 1.03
